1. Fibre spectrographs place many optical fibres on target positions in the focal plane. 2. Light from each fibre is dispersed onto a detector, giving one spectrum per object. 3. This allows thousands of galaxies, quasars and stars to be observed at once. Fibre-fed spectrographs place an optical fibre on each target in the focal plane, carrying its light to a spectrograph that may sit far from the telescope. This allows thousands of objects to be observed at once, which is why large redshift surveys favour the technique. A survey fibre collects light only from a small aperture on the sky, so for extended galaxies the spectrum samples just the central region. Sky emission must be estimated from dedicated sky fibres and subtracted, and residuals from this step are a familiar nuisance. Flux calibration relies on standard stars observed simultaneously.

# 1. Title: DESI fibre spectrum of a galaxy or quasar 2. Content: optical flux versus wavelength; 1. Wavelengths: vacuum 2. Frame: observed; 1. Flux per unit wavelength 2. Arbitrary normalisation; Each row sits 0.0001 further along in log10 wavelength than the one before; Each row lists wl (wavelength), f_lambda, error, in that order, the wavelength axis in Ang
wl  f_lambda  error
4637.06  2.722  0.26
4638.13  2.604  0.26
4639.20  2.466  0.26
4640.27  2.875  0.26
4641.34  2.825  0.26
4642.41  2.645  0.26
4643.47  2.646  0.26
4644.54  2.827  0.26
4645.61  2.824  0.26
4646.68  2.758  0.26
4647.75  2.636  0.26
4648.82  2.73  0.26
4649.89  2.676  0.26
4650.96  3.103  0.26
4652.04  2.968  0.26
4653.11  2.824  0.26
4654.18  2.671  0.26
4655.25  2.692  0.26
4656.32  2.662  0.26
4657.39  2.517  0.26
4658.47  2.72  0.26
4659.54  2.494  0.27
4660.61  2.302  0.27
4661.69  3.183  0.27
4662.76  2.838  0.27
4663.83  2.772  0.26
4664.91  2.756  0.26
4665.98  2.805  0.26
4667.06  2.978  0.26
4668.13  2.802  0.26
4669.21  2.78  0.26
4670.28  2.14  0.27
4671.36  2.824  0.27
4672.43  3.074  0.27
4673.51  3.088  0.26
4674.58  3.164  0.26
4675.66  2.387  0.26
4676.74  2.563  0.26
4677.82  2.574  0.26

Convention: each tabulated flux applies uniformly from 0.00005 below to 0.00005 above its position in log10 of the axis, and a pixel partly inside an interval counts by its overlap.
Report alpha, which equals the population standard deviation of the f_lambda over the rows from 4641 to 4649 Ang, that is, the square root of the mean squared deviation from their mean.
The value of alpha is 0.08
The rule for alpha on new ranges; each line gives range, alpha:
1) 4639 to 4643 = 0.16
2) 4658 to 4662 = 0.33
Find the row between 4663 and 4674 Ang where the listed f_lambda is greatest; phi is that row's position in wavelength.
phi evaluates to 4673.51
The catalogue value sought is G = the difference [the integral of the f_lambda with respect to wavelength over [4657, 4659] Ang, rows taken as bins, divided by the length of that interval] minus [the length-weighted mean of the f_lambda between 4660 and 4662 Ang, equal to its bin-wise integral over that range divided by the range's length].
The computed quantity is -0.06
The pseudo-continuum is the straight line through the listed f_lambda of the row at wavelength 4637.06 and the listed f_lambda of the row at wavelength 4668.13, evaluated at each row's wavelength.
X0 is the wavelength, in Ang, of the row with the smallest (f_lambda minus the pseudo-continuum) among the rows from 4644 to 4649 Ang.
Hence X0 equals 4647.75 Ang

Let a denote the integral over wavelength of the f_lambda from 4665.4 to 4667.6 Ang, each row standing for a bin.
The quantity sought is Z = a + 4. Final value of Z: 10.4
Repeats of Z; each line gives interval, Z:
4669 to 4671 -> 8.9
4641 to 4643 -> 9.5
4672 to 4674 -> 10.2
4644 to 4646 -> 9.6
